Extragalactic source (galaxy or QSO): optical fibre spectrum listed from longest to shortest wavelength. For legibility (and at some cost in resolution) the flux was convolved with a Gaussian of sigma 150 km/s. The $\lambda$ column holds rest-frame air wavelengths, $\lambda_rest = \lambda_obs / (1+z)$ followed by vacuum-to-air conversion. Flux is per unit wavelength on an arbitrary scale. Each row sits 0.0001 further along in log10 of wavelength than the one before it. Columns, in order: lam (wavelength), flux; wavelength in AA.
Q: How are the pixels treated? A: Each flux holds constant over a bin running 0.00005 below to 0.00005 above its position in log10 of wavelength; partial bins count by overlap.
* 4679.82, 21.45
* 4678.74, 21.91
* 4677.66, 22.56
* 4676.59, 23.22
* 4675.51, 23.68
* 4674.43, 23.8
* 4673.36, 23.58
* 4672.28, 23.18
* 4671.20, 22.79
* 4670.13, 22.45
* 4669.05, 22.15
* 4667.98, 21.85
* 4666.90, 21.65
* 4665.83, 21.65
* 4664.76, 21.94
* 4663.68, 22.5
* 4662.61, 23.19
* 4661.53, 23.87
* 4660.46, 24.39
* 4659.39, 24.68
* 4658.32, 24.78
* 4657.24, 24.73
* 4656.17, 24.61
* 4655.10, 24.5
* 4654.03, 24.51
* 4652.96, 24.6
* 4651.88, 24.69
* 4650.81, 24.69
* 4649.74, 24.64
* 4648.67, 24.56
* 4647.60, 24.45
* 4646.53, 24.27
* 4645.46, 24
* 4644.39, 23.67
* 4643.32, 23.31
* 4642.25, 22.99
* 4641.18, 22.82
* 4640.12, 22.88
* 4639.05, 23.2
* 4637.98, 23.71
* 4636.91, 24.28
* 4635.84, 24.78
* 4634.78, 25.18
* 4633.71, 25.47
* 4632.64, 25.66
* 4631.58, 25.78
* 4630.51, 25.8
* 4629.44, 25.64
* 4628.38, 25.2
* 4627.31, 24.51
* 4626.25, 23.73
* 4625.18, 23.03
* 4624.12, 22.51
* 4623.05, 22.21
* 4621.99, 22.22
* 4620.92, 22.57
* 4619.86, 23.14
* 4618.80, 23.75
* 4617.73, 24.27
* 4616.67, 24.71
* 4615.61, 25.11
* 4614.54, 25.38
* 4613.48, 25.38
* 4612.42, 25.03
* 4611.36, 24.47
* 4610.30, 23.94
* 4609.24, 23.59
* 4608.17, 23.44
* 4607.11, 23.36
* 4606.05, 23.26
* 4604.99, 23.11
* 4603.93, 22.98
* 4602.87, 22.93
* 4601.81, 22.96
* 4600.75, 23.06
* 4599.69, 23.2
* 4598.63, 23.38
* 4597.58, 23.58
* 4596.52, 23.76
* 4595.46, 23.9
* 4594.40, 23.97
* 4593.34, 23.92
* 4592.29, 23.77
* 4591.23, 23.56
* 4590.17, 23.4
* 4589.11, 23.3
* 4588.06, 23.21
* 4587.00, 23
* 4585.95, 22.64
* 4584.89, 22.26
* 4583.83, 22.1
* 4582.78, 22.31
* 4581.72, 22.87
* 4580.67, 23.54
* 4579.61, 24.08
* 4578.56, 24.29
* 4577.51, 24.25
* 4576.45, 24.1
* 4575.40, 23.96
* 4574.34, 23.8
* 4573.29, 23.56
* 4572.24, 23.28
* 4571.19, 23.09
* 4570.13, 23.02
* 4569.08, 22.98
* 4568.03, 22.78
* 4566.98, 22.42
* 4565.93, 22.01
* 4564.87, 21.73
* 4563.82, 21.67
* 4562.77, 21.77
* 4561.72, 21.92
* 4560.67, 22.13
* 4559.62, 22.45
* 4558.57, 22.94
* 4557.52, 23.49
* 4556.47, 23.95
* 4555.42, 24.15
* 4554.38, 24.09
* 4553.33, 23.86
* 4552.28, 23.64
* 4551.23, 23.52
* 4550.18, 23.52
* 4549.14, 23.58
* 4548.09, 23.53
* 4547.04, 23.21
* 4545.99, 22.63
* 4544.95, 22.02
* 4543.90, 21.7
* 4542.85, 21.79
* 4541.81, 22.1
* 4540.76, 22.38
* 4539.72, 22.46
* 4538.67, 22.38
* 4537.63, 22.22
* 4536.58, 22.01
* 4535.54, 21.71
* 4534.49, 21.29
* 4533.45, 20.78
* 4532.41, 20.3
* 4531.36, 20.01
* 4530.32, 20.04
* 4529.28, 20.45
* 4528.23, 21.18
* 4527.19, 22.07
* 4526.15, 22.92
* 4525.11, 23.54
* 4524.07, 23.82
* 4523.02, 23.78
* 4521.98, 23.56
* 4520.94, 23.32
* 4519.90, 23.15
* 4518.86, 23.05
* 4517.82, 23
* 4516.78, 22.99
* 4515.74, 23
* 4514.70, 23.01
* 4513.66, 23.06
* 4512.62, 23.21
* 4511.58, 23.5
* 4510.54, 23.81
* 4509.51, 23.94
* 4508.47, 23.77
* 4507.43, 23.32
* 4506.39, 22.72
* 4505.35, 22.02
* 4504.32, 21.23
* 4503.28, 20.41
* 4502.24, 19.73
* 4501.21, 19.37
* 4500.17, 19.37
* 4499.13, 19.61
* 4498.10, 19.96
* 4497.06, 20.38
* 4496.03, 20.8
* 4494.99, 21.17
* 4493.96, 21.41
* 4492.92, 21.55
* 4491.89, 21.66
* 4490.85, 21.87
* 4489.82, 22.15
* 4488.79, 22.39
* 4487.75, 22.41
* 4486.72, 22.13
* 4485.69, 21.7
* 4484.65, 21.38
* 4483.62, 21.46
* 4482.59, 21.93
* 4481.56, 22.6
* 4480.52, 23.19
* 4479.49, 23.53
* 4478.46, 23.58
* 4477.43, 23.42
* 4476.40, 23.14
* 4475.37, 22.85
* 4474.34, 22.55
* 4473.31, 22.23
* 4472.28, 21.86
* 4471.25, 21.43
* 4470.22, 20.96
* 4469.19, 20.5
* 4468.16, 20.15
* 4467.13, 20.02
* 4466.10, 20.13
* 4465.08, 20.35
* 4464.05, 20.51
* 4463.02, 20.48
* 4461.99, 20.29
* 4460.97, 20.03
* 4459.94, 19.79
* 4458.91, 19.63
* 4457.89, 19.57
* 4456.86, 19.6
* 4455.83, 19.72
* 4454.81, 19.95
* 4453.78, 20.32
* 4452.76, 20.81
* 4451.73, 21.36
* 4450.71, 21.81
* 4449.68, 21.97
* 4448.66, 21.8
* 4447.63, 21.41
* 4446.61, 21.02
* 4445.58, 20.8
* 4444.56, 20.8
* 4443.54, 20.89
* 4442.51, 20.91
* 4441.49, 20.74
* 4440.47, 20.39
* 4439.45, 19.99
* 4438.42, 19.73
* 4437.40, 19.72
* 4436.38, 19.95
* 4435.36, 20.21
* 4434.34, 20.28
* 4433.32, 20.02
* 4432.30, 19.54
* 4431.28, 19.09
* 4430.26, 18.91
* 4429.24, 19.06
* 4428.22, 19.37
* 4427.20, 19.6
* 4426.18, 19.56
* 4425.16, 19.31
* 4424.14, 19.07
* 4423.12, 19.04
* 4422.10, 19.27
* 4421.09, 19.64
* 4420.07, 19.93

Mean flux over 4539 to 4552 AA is 22.7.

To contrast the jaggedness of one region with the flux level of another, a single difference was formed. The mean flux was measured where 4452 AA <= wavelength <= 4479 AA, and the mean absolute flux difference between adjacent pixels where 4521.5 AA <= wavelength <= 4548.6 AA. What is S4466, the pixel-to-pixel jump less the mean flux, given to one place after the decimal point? -20.6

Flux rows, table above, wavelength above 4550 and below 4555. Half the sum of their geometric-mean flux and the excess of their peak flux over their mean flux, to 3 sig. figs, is 12.0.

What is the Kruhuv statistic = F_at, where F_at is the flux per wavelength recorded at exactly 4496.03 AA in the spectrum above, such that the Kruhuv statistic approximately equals 20.8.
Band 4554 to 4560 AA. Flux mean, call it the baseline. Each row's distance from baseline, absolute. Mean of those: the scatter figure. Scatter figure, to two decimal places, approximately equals 0.55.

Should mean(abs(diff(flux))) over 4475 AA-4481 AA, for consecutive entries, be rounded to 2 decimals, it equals 0.22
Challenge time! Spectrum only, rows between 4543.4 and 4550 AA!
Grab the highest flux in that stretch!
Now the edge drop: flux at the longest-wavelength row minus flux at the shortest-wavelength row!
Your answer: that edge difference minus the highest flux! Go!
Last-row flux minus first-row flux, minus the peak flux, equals -21.7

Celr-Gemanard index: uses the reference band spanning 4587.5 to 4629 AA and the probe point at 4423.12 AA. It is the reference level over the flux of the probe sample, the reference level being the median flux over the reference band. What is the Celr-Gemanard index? 1.24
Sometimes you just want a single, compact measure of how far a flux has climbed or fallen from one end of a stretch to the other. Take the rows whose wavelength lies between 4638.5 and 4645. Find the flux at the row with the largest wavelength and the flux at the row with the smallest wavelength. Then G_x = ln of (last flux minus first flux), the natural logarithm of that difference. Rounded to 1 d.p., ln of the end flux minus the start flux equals -0.8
